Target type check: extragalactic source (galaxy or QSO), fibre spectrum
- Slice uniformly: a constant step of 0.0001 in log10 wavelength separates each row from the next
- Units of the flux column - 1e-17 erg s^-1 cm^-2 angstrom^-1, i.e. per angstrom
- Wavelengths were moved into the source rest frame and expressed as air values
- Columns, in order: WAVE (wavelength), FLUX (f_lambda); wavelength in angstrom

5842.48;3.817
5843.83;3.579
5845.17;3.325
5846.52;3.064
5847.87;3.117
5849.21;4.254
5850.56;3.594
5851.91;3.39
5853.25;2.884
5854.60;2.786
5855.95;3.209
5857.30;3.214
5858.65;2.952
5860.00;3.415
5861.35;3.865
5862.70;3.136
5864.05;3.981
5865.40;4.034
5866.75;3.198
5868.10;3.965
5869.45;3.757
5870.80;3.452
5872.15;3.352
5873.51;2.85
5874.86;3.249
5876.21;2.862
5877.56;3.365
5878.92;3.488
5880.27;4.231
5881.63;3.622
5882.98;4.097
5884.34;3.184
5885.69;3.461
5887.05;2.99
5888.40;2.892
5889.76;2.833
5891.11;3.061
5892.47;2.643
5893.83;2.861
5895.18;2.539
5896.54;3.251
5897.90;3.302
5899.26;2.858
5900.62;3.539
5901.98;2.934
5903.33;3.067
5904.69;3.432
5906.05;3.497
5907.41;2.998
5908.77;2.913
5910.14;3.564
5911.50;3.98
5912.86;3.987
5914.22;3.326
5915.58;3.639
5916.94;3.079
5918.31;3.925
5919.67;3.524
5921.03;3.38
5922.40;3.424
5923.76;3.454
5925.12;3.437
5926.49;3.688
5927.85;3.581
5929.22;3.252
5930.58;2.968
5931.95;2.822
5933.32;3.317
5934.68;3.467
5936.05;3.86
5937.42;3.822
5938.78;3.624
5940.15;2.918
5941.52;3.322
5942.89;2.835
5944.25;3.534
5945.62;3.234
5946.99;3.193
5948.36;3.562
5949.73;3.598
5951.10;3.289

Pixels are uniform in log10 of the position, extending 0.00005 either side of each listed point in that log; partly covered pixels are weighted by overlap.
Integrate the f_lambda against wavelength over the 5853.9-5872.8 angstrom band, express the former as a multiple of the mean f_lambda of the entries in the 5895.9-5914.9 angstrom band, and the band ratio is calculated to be 19.6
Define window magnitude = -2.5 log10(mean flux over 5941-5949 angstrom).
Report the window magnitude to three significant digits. -1.29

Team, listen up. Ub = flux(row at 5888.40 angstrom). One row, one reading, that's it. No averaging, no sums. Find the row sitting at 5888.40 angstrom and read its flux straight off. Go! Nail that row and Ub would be 2.892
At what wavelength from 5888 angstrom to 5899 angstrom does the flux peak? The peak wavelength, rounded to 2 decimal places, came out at 5897.90 angstrom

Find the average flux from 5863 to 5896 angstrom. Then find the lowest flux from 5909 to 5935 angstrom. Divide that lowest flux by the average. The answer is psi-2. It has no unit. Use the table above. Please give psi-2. 0.85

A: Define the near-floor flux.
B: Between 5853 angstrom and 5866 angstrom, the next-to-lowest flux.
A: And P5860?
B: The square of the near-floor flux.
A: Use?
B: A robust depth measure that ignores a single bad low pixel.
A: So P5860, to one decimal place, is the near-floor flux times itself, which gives 8.3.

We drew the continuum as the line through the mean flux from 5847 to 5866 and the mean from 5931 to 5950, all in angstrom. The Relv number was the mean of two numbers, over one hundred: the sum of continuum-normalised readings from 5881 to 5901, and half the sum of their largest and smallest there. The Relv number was 0.074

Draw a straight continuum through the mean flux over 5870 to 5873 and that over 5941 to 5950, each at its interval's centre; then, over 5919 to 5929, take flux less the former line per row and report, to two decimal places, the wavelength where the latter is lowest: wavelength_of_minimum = 5921.03 angstrom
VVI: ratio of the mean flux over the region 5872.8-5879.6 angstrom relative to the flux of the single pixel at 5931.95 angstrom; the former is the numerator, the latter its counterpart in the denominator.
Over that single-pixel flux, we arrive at 1.12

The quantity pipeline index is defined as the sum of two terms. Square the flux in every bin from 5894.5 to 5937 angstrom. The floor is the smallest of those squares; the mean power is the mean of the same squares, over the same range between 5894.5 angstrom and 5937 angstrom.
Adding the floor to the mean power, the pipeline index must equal 17.8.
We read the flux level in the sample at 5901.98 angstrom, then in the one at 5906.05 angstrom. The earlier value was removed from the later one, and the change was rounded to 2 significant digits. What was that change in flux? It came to 0.56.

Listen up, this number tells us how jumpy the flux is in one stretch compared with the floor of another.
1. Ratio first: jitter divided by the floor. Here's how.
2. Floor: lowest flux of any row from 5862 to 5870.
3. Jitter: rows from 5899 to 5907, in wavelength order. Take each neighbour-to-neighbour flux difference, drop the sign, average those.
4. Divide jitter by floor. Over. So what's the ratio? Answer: 0.118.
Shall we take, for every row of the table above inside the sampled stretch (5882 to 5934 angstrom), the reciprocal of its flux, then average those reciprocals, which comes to 0.309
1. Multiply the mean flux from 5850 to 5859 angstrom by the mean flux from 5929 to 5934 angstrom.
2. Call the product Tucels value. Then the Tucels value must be 9.7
